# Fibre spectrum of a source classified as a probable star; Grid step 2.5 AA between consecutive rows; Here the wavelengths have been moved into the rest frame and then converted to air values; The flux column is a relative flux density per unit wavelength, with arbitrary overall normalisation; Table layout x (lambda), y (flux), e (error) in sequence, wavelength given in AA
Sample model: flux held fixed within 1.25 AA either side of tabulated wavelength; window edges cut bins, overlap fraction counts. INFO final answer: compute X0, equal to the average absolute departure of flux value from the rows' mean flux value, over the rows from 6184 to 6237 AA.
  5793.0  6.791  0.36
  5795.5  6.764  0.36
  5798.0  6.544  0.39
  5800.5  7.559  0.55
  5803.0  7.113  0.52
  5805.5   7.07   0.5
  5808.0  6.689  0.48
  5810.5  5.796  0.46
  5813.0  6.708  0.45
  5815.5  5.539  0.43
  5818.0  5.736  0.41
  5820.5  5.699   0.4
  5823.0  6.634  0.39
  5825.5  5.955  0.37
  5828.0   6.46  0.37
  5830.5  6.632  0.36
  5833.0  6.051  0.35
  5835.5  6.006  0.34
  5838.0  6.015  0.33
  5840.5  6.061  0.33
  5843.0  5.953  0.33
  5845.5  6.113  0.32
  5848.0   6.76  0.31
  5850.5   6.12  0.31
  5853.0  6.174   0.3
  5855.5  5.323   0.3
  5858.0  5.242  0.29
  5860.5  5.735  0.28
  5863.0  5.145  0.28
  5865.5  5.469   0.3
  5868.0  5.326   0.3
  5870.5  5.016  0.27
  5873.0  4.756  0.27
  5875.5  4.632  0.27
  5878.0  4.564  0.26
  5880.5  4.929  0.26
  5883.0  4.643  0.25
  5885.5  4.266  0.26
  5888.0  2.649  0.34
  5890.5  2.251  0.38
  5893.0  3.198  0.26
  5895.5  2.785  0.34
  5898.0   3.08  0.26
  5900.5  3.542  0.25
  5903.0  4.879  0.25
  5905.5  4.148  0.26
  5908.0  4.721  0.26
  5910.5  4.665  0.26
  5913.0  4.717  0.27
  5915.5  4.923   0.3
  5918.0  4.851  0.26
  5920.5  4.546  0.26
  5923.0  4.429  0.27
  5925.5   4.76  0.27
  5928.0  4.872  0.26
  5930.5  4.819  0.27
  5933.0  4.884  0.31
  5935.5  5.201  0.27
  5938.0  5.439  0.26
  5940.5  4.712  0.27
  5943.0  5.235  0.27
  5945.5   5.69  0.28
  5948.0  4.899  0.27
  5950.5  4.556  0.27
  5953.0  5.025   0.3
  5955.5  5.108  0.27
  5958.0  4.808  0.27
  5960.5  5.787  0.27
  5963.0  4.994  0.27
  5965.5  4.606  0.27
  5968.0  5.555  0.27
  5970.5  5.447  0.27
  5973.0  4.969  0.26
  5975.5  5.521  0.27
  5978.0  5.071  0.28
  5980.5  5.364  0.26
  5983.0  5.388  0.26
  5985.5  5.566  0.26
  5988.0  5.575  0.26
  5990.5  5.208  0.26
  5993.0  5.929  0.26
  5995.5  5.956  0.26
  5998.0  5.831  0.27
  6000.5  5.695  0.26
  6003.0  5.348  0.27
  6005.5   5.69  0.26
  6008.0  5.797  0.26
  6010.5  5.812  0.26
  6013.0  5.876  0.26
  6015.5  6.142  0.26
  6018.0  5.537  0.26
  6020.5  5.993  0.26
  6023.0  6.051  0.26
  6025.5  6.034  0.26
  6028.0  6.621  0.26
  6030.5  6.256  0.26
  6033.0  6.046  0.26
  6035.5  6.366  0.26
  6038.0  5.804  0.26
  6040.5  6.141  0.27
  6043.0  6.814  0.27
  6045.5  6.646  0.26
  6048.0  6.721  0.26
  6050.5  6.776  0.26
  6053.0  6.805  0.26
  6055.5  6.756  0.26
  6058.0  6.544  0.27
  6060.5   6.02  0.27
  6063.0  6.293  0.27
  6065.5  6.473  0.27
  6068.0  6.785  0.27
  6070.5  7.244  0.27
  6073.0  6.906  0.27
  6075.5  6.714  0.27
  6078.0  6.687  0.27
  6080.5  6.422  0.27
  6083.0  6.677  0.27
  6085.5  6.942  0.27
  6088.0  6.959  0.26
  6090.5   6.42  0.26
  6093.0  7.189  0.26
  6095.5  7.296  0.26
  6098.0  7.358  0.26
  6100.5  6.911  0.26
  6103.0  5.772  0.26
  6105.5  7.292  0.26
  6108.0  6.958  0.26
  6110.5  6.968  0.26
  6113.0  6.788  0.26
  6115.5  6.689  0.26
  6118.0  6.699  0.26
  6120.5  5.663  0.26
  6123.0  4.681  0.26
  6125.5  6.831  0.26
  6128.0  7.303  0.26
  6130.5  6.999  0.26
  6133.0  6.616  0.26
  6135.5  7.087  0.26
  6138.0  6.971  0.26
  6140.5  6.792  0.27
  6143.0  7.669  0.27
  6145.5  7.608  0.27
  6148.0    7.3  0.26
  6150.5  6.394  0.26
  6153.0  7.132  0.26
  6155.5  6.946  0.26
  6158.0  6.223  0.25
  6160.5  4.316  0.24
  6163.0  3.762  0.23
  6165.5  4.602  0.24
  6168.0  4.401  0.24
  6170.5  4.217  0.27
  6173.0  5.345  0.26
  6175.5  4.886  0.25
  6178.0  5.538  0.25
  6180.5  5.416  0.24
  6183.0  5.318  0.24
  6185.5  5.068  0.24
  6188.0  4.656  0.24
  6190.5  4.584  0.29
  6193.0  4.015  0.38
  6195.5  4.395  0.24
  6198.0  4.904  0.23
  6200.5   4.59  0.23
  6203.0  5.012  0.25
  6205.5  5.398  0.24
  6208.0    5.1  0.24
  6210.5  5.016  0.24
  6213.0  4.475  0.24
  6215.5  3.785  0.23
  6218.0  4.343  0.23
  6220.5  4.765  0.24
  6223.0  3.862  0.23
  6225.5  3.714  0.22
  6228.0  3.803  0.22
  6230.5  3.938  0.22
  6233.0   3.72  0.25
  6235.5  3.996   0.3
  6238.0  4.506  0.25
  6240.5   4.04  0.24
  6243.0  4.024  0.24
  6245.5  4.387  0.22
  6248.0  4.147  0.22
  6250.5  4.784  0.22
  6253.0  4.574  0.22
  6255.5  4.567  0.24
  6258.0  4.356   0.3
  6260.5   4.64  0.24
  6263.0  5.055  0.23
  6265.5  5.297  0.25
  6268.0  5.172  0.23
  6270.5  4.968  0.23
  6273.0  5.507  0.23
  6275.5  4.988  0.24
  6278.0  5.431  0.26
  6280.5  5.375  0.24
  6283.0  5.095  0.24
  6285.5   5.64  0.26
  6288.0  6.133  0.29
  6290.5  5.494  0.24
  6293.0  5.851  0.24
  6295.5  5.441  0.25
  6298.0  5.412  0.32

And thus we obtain 0.46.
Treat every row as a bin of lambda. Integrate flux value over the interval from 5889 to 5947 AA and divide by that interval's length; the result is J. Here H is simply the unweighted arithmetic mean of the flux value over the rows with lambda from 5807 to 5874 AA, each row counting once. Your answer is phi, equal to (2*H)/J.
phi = 2.7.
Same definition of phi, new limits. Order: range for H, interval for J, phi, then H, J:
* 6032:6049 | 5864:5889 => 2.7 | 6.4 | 4.65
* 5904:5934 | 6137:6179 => 1.6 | 4.7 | 5.88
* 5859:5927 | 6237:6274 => 1.9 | 4.4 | 4.66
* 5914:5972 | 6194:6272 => 2.2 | 5.0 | 4.50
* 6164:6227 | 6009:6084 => 1.5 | 4.7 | 6.40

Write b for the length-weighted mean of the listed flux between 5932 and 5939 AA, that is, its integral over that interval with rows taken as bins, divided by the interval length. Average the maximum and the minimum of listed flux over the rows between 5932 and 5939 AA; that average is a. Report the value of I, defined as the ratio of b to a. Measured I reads 1.00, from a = 5.2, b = 5.2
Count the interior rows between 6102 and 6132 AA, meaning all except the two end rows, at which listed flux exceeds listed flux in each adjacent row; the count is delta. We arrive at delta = 4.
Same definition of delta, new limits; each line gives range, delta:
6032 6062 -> 3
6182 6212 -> 2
